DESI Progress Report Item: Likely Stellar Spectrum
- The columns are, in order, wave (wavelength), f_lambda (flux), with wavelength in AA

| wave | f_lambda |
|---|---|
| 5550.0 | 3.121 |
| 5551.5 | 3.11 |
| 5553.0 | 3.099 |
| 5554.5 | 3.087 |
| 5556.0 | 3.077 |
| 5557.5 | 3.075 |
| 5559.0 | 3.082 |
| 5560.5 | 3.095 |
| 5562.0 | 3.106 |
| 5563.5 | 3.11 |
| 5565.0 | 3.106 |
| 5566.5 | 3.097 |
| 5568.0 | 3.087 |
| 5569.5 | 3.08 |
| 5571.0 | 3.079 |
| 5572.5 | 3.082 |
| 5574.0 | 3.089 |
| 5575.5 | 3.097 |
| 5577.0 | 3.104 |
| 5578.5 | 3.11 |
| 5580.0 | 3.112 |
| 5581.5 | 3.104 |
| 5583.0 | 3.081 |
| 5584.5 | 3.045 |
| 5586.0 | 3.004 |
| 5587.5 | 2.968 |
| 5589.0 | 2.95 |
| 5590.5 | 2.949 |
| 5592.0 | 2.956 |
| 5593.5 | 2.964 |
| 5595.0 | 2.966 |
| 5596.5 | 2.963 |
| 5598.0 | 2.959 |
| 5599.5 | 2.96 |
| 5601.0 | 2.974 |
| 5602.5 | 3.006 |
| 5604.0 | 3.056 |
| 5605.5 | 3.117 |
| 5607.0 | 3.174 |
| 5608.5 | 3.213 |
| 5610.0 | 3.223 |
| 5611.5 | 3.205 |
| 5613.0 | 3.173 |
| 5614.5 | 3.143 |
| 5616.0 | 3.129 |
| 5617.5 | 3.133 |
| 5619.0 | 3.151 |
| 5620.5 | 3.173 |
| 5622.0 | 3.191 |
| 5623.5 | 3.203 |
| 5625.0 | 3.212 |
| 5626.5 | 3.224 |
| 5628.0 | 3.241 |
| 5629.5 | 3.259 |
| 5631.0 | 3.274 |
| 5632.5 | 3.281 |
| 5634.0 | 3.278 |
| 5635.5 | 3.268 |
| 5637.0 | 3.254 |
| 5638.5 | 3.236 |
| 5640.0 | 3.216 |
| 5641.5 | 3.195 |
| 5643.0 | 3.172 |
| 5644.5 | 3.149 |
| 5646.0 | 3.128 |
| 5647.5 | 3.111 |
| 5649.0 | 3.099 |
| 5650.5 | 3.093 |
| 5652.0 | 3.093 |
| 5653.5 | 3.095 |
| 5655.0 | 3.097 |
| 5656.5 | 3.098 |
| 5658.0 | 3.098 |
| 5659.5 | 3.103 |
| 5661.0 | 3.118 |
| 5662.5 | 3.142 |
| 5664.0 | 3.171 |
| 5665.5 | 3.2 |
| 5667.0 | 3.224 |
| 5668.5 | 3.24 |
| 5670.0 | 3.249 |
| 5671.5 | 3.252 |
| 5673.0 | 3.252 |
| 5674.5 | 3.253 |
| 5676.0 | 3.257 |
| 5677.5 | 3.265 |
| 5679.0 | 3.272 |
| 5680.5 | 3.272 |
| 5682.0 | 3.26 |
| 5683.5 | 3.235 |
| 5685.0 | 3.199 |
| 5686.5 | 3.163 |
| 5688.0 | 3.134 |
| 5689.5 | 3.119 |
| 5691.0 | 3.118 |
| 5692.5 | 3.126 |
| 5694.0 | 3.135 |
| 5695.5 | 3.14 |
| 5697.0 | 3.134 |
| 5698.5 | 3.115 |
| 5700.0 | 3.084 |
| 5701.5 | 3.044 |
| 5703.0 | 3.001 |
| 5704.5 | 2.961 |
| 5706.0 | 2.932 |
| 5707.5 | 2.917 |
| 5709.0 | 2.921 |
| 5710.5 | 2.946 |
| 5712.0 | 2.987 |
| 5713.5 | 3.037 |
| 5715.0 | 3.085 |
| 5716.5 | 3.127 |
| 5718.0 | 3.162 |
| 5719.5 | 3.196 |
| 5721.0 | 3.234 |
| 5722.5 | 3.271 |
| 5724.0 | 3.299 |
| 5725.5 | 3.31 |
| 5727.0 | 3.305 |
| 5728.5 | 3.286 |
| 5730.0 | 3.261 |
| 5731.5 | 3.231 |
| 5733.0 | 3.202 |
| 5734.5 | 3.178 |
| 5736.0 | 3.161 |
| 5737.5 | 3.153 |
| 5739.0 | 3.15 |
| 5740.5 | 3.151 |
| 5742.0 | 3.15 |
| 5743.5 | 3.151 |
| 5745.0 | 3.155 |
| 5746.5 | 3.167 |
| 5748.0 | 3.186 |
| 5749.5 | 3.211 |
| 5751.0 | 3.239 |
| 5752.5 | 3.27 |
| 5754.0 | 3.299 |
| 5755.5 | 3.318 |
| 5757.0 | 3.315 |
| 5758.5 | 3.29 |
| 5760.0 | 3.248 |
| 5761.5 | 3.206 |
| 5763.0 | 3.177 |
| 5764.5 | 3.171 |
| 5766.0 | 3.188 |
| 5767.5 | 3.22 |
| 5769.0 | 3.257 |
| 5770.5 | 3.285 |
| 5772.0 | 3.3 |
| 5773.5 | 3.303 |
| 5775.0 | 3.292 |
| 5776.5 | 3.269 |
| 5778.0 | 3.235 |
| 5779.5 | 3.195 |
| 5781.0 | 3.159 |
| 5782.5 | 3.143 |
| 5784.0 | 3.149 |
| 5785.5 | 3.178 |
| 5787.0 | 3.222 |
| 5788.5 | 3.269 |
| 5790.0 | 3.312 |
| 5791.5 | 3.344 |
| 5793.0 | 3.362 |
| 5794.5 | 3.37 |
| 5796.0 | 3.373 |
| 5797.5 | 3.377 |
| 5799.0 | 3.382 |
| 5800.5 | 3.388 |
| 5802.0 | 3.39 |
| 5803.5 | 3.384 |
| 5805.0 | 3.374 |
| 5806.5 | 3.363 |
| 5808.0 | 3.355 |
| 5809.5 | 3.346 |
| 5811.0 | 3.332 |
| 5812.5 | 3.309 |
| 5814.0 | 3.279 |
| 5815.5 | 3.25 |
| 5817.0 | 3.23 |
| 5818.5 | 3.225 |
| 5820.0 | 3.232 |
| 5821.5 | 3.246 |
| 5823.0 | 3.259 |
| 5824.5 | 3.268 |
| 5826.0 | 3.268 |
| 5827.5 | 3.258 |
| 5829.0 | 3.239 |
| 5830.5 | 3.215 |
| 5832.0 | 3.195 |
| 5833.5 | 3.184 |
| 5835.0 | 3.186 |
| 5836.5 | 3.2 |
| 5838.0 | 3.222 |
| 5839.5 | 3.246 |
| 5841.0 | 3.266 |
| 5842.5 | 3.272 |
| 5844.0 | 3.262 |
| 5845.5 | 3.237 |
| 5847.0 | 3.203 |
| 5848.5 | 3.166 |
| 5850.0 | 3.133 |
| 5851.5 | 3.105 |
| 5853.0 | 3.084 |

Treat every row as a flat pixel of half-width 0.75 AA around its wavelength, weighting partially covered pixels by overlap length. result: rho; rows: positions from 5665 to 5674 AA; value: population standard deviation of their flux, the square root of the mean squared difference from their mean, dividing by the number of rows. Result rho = 0.019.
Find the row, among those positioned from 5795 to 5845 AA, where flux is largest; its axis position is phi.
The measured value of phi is 5802.0 AA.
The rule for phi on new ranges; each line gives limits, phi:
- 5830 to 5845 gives 5842.5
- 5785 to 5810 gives 5802.0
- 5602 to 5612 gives 5610.0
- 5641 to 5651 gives 5641.5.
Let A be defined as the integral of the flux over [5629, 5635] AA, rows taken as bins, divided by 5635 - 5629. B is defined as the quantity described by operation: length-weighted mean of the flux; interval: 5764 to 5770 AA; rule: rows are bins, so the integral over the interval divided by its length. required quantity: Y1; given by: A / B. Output 1.02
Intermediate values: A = 3.27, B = 3.21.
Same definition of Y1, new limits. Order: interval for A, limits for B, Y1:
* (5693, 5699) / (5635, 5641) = 0.97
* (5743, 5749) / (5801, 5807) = 0.94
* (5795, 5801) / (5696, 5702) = 1.09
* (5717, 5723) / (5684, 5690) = 1.02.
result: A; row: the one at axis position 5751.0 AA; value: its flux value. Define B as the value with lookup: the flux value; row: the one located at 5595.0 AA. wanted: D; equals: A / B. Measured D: 1.092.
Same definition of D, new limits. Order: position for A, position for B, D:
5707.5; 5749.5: 0.908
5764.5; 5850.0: 1.012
